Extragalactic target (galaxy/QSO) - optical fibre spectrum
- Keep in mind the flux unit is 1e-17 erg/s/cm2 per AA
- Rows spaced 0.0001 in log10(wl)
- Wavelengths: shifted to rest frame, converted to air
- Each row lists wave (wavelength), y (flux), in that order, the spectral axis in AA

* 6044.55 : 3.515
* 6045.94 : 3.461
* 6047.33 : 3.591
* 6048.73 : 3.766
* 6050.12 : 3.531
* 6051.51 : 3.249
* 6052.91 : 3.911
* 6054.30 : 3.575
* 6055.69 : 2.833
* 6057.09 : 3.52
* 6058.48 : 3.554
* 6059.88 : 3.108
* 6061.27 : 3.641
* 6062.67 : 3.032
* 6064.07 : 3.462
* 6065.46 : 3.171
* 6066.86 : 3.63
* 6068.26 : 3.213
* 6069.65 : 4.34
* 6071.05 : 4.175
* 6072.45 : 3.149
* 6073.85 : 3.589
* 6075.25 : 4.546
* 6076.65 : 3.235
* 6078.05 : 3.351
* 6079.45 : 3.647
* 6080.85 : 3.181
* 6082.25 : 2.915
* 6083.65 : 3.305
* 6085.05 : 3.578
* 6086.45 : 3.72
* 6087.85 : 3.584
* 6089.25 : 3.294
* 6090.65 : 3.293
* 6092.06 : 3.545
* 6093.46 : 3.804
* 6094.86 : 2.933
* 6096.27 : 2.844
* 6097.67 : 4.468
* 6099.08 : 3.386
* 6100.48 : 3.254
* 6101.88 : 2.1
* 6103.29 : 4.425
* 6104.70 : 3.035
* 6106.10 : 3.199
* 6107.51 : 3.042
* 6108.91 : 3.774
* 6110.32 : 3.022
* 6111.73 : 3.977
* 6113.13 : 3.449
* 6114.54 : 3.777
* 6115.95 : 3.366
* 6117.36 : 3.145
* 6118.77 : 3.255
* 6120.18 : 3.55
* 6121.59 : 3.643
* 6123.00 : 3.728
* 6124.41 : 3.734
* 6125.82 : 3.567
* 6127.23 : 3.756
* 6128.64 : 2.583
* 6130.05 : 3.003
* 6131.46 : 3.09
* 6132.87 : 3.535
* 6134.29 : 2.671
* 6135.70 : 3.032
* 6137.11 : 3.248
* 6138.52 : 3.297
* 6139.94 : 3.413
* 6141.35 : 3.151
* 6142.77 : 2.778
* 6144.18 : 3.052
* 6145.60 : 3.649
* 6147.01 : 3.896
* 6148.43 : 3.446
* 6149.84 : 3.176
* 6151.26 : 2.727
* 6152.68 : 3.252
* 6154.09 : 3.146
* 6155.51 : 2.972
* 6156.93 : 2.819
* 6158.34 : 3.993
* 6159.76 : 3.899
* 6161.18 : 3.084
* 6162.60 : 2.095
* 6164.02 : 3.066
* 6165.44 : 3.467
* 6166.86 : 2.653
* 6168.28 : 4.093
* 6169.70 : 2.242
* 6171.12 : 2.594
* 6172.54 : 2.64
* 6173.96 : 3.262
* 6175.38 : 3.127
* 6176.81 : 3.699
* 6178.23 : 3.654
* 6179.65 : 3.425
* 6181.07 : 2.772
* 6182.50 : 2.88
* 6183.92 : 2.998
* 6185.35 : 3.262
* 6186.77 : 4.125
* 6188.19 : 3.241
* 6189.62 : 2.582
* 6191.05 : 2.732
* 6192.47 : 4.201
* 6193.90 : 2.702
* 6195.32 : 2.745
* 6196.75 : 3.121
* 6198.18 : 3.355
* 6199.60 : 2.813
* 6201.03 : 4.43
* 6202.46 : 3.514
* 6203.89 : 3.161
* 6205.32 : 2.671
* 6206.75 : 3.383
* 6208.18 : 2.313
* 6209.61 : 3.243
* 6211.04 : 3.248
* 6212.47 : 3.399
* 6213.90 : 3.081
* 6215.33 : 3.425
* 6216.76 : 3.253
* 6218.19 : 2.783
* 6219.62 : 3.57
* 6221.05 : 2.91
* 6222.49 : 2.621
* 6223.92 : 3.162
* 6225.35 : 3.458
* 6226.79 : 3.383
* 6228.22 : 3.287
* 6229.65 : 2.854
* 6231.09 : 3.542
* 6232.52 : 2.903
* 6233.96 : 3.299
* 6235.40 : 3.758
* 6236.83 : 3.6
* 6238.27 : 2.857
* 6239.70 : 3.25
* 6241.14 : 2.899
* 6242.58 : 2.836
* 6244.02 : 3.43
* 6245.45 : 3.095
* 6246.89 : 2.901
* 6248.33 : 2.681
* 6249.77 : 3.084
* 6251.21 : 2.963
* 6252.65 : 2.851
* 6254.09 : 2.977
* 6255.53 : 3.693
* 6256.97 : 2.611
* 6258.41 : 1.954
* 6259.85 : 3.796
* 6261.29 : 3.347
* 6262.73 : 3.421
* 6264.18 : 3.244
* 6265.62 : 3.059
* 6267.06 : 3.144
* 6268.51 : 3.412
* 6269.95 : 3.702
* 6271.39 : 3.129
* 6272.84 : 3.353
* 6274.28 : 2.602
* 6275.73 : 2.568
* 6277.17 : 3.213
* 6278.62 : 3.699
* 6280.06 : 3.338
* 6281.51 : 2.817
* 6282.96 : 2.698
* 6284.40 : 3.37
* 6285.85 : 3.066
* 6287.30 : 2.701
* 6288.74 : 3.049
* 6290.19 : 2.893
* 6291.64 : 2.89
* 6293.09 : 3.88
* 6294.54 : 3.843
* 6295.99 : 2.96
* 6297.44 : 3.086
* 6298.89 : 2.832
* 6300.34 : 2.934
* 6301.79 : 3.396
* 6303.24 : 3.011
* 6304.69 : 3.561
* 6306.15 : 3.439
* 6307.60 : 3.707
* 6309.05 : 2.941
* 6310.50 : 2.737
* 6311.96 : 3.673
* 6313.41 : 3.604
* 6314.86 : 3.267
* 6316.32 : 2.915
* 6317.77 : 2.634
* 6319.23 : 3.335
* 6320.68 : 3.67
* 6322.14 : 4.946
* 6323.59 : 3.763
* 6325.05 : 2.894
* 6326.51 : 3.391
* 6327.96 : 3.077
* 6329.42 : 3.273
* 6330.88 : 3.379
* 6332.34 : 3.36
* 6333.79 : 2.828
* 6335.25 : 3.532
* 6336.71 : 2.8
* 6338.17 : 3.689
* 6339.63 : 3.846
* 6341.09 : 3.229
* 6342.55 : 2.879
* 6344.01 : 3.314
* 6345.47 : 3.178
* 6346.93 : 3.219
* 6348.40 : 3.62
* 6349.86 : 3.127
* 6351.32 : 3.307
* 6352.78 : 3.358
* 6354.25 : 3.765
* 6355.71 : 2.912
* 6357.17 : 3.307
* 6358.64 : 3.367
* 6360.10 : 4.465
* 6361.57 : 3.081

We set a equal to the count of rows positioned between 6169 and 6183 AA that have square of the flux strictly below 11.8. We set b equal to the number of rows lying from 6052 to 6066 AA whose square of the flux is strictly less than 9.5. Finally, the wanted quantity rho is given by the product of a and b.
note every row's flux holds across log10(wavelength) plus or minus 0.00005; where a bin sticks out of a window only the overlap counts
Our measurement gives 16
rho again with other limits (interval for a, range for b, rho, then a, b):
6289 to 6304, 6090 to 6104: 24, 8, 3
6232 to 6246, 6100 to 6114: 32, 8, 4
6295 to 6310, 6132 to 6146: 28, 7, 4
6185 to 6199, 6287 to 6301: 56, 8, 7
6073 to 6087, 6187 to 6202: 25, 5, 5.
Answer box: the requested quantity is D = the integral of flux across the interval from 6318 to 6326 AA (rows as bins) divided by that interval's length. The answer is 3.64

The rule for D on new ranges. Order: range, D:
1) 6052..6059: 3.47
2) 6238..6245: 3.07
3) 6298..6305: 3.12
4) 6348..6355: 3.43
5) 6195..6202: 3.33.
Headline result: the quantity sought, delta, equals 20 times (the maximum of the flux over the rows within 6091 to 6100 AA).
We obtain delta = 89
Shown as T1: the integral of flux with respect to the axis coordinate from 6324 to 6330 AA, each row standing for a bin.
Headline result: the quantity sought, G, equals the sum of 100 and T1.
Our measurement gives 119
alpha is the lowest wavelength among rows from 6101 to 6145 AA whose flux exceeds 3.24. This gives 6103.29 AA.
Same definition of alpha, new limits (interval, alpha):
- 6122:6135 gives 6123.00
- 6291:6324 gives 6293.09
